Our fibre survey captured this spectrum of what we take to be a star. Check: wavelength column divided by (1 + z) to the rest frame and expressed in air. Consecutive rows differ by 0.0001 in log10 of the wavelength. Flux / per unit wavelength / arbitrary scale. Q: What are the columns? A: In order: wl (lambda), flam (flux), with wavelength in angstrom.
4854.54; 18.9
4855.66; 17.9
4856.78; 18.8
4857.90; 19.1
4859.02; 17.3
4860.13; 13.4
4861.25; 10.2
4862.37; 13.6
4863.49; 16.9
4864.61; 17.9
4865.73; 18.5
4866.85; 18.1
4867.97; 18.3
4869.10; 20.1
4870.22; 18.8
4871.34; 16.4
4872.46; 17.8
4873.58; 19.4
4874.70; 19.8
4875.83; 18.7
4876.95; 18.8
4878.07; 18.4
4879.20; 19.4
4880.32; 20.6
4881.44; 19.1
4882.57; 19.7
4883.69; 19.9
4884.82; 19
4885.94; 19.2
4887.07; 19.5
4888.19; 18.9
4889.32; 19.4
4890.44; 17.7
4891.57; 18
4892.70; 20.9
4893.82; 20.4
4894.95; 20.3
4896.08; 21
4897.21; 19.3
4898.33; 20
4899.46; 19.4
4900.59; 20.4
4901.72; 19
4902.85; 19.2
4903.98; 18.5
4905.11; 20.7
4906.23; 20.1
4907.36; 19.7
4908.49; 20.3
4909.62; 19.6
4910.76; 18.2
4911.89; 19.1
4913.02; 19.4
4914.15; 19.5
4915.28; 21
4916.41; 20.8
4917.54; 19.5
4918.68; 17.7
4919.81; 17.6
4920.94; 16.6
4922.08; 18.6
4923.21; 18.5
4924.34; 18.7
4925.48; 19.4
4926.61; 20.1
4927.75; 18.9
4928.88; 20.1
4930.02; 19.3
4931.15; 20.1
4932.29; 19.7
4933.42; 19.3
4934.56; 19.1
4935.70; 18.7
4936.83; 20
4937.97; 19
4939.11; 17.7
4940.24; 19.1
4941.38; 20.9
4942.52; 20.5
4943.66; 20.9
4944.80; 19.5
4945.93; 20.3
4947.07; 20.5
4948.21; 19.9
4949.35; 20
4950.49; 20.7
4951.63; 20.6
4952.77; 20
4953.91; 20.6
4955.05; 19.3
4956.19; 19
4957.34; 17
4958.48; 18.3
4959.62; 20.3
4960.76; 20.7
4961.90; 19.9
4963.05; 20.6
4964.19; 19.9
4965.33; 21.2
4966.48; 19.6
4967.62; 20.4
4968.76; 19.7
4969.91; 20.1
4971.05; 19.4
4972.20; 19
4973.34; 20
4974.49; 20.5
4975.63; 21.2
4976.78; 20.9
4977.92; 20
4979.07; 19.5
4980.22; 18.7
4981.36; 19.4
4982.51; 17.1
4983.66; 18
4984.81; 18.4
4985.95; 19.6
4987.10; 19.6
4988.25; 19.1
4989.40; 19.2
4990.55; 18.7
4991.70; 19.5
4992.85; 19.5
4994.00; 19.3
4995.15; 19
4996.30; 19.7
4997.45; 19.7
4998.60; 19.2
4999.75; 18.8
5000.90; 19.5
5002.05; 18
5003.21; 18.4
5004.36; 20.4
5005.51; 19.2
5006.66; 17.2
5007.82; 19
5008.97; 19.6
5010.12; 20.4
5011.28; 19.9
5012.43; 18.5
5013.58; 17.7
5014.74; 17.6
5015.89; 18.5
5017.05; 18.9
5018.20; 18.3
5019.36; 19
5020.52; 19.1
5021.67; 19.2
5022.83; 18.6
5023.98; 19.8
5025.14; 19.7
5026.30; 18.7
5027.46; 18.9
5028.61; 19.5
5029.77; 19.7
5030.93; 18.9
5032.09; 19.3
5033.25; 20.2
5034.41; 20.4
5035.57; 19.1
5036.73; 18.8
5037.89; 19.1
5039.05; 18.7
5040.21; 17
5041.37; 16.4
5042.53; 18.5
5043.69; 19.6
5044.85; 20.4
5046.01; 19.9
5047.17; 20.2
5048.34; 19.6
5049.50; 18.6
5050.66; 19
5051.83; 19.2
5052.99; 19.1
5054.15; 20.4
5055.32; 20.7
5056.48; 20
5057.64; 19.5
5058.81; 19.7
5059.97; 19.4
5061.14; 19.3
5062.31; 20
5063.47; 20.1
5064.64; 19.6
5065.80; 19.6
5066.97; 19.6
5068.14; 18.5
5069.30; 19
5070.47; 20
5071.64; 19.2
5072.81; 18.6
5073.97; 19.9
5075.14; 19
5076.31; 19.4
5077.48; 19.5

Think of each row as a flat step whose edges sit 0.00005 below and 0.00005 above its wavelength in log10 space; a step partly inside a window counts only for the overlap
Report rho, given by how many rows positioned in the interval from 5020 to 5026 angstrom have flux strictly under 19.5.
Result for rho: 3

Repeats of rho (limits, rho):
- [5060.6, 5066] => 1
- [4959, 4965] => 0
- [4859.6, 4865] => 5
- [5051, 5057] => 2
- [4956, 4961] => 3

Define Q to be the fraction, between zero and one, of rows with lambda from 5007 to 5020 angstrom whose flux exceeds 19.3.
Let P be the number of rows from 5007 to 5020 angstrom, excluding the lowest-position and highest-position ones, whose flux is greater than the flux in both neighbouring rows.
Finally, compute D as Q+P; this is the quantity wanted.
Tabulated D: 2.27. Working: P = 2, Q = 0.27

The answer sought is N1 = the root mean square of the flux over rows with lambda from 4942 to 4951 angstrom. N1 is 20.3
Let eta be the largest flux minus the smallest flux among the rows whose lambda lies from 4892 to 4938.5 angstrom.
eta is 4.4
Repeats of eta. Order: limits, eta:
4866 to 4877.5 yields 3.7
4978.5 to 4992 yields 2.5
